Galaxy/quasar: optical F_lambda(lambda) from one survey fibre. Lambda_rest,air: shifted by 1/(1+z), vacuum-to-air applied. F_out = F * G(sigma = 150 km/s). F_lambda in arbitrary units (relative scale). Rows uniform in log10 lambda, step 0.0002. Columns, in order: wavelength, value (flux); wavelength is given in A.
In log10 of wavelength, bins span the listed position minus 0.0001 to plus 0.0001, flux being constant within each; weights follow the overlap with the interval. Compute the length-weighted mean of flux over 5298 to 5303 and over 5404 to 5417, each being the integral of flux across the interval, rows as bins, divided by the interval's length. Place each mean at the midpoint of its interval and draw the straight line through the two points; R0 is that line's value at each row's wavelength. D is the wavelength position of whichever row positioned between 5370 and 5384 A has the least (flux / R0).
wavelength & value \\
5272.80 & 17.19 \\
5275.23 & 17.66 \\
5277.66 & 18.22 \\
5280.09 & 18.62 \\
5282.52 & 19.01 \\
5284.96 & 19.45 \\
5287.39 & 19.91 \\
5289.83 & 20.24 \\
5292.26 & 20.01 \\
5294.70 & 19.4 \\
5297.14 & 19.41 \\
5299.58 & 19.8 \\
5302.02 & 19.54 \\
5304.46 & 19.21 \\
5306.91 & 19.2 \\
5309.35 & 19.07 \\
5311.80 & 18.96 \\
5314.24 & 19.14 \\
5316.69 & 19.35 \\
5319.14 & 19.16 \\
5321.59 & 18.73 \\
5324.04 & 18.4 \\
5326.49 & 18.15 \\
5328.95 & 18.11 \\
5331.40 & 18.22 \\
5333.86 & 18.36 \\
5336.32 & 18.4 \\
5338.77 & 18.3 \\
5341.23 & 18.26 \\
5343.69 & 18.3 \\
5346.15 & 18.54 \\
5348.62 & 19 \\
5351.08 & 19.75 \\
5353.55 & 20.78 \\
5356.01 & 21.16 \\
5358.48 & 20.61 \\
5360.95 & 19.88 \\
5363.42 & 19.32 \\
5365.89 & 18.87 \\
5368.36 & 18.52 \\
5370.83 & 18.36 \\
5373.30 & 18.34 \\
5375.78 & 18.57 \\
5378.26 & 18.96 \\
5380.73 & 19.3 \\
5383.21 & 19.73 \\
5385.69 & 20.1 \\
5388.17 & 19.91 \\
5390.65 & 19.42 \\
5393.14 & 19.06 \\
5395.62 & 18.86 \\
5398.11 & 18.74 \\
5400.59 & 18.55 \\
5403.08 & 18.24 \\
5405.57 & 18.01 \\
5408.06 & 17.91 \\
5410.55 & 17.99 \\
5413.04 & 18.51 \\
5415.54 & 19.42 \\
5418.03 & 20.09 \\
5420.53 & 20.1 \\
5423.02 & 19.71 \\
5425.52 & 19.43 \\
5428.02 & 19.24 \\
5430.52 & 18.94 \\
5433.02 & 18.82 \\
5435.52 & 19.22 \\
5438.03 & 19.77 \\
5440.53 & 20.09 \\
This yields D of 5370.83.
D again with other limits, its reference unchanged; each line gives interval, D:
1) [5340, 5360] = 5341.23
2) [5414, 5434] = 5433.02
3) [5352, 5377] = 5370.83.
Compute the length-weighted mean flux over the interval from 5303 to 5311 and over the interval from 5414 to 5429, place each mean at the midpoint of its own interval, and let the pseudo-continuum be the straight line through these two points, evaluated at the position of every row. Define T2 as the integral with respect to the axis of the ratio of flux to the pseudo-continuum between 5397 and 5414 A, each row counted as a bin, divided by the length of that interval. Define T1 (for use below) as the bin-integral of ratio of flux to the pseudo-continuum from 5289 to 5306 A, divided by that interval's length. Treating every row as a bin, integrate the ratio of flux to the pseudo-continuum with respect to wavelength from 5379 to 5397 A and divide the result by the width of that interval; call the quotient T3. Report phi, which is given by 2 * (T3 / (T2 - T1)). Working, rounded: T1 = 1.03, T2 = 0.93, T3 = 1.00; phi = -21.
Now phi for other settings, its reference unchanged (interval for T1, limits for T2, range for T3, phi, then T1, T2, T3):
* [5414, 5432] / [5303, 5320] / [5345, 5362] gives 371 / 0.99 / 1.00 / 1.03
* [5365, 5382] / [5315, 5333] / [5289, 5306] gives 430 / 0.96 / 0.97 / 1.03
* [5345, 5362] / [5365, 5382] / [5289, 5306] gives -30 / 1.03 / 0.96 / 1.03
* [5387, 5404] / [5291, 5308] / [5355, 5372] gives 41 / 0.97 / 1.02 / 1.01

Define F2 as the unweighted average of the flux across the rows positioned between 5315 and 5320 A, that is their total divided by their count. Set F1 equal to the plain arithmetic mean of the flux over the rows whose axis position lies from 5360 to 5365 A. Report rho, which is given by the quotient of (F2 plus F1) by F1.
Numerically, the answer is 1.98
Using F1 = 19.6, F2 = 19.3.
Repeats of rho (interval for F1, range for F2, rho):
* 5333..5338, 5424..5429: 2.05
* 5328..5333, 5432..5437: 2.05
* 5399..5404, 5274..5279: 1.98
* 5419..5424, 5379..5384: 1.98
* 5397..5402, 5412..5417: 2.02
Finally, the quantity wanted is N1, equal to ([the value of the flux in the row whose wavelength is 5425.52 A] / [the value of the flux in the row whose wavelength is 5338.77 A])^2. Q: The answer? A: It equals 1.13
